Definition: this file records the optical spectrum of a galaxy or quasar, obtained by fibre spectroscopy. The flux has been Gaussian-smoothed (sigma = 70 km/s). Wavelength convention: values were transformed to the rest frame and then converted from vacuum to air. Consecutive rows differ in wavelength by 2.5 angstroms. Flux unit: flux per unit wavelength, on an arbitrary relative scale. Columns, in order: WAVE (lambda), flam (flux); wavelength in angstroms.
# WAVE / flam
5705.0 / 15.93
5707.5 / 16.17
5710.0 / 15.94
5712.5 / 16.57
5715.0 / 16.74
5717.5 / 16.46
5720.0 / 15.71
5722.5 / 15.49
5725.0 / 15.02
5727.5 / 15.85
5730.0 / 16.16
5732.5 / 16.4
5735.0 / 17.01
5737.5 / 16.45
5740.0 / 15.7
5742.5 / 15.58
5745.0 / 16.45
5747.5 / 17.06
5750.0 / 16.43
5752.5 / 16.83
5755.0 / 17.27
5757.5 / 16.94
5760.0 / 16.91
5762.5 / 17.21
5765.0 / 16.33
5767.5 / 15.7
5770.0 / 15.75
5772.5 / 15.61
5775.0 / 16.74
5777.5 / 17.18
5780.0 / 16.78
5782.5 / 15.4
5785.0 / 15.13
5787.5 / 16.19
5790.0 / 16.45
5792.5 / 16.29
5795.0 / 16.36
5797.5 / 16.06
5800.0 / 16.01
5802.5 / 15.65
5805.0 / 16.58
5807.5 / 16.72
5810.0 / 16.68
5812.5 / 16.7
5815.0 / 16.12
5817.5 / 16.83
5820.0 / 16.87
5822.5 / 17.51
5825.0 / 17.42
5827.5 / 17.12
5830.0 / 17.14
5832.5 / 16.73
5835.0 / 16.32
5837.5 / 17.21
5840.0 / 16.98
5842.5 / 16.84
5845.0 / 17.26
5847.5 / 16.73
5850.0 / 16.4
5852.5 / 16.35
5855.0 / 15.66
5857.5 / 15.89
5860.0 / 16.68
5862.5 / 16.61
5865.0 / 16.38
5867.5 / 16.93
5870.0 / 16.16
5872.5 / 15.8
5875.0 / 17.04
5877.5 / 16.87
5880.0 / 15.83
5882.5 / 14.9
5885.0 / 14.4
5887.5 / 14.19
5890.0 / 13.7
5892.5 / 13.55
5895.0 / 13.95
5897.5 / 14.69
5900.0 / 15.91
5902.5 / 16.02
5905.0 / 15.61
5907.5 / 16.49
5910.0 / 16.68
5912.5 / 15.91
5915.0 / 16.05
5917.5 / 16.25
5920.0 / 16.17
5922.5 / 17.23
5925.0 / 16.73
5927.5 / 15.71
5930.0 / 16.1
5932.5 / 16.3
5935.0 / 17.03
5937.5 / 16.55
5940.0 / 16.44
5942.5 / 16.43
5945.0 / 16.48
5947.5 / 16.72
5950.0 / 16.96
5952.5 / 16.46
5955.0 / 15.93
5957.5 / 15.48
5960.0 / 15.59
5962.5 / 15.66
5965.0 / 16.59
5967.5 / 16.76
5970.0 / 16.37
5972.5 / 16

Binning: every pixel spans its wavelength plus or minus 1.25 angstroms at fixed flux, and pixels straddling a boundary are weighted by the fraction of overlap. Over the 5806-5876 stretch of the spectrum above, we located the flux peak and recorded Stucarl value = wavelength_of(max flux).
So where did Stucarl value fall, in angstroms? 5822.5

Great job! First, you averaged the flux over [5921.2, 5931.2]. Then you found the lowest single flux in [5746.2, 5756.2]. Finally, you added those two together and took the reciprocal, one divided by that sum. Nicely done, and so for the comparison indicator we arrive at 0.0304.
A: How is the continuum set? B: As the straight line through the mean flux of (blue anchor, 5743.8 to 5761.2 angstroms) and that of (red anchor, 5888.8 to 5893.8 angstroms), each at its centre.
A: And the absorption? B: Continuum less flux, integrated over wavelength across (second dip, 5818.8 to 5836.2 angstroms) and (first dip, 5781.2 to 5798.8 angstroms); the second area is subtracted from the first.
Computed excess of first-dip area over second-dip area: 33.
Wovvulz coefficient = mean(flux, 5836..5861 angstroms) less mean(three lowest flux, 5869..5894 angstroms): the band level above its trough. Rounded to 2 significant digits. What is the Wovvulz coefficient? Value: 2.8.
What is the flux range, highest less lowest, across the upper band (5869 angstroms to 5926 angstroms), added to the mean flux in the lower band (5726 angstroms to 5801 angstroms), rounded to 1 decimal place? 20.0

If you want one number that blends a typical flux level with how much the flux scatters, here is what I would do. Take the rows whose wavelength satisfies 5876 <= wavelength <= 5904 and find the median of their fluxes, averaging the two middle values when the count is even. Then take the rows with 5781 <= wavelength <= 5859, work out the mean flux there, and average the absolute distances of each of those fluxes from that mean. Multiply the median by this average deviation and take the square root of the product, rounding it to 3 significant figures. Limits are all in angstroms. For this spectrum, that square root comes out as 2.62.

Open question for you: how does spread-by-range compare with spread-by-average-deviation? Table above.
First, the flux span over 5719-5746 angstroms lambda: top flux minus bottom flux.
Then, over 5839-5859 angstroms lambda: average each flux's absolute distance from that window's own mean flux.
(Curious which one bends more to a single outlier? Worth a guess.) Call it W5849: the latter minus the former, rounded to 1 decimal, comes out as -1.6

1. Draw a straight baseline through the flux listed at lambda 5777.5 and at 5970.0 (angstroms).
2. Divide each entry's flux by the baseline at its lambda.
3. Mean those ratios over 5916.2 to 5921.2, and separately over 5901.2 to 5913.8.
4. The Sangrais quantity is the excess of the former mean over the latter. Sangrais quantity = 0.01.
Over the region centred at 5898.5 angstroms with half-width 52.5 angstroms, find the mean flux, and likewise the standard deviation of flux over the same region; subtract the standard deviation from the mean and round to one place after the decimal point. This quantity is 15.1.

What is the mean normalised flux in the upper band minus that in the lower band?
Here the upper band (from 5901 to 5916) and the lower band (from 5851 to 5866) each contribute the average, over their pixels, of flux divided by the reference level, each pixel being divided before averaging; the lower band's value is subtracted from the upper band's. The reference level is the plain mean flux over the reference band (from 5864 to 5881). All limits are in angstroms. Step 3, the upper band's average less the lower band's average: -0.01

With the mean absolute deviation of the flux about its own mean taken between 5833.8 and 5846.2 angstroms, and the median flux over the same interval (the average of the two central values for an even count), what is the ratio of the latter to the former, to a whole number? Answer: 62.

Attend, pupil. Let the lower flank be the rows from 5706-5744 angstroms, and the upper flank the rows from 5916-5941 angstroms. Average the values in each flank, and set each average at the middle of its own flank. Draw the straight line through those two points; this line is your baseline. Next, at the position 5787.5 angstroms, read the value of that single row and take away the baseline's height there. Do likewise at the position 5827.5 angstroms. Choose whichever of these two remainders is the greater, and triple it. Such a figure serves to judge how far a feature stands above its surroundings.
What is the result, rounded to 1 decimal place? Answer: 2.6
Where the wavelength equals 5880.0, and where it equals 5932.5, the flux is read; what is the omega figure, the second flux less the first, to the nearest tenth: 0.5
